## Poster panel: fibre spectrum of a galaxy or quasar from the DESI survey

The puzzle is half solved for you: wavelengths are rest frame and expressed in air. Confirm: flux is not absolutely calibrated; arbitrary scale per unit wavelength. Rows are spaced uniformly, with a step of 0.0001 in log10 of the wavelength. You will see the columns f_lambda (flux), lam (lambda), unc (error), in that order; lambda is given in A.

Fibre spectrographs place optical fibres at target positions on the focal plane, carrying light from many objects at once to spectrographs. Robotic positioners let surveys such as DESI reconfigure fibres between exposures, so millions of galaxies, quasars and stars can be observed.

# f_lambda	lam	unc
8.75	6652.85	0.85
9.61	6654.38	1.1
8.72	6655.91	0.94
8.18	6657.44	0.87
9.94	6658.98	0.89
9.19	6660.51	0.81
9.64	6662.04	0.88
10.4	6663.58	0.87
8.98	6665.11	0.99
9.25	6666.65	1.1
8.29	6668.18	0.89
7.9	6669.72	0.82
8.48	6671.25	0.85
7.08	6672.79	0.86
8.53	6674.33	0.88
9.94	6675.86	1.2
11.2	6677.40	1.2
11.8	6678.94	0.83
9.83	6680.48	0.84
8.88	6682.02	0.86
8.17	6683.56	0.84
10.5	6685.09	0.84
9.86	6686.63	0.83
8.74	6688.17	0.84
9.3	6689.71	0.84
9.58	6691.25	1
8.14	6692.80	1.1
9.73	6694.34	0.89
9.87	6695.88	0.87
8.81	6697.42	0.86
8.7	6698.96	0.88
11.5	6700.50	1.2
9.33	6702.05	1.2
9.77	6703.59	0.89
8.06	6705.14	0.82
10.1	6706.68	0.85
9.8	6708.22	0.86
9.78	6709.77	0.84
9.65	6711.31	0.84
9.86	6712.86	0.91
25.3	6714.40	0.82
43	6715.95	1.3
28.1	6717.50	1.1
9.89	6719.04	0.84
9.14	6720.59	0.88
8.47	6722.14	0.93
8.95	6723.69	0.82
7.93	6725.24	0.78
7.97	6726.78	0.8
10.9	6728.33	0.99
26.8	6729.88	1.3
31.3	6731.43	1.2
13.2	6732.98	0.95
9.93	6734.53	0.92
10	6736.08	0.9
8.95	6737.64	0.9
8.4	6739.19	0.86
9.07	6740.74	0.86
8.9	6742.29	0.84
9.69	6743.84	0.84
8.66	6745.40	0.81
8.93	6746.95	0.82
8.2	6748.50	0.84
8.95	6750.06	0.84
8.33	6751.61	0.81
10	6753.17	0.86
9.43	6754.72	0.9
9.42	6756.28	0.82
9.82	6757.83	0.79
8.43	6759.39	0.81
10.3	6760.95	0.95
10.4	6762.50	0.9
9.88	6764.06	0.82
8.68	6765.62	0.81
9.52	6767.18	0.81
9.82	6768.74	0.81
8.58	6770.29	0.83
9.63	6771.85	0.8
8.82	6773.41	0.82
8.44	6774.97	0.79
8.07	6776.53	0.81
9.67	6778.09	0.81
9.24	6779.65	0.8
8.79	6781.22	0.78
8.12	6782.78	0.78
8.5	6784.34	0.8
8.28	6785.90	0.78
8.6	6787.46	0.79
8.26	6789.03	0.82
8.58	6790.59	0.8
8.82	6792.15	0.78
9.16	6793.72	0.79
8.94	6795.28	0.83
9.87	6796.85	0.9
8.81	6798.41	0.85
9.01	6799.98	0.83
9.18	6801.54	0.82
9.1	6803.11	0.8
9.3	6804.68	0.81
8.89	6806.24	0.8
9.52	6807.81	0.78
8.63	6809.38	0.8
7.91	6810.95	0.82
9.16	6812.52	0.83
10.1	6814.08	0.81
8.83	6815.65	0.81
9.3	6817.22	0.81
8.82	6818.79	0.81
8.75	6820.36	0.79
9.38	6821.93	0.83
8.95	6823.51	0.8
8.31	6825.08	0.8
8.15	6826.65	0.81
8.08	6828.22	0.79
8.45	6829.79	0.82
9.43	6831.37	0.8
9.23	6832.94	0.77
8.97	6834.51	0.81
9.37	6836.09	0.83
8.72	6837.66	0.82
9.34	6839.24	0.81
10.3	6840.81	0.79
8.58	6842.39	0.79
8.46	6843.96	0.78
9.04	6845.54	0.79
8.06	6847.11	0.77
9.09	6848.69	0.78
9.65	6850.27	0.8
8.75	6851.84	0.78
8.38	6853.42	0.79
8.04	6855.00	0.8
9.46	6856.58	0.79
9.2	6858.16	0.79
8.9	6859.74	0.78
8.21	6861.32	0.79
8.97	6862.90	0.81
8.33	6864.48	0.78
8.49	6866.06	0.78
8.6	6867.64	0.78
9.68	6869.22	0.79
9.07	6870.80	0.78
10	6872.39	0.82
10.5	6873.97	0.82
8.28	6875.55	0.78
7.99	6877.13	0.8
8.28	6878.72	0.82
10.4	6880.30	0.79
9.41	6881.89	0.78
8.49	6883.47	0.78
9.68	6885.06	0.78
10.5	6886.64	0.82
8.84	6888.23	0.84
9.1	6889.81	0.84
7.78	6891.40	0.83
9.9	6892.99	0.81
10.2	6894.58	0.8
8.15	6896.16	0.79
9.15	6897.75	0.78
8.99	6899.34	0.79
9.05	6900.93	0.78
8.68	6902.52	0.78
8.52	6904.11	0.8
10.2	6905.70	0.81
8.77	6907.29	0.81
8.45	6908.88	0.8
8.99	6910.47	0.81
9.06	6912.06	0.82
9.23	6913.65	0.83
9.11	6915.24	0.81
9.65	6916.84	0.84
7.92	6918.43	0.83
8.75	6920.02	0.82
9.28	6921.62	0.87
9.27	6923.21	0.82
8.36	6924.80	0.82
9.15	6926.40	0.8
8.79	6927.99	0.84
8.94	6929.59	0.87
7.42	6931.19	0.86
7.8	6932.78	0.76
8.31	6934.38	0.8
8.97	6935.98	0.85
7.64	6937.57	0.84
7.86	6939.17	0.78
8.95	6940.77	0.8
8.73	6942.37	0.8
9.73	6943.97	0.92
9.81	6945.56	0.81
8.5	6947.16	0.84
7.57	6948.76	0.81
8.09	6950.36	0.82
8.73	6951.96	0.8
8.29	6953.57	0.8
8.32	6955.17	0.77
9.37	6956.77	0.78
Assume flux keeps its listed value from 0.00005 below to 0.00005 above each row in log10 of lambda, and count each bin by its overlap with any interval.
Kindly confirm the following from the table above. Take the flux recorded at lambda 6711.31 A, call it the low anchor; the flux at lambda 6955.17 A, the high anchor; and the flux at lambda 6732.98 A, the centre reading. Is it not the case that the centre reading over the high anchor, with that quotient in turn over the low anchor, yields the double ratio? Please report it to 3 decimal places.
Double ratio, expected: 0.164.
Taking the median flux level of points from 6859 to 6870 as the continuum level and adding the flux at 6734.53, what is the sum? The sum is 18.5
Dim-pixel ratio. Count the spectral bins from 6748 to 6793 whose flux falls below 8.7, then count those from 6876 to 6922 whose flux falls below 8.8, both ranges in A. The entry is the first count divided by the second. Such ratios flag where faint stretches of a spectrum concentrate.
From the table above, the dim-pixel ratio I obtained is 1.18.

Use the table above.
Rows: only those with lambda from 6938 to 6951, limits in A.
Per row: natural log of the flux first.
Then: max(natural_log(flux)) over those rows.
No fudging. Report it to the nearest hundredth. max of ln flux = 2.28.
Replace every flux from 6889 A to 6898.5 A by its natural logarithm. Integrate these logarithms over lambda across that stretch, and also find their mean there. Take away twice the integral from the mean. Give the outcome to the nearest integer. -40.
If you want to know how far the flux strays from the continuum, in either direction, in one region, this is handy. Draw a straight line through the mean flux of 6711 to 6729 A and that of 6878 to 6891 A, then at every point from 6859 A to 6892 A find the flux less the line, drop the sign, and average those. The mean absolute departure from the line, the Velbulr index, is 1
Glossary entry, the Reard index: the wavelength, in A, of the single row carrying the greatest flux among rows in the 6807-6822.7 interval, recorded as 6814.08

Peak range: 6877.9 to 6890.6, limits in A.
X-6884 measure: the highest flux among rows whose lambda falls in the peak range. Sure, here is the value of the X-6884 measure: 10.5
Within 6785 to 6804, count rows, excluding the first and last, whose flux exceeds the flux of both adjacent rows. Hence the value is 4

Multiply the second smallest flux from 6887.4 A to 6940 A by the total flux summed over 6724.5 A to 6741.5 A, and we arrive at 1104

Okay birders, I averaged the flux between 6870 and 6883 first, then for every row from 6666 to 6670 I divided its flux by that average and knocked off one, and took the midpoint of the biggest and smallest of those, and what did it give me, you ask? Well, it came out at -0.07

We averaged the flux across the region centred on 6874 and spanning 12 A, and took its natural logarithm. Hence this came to 2.21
